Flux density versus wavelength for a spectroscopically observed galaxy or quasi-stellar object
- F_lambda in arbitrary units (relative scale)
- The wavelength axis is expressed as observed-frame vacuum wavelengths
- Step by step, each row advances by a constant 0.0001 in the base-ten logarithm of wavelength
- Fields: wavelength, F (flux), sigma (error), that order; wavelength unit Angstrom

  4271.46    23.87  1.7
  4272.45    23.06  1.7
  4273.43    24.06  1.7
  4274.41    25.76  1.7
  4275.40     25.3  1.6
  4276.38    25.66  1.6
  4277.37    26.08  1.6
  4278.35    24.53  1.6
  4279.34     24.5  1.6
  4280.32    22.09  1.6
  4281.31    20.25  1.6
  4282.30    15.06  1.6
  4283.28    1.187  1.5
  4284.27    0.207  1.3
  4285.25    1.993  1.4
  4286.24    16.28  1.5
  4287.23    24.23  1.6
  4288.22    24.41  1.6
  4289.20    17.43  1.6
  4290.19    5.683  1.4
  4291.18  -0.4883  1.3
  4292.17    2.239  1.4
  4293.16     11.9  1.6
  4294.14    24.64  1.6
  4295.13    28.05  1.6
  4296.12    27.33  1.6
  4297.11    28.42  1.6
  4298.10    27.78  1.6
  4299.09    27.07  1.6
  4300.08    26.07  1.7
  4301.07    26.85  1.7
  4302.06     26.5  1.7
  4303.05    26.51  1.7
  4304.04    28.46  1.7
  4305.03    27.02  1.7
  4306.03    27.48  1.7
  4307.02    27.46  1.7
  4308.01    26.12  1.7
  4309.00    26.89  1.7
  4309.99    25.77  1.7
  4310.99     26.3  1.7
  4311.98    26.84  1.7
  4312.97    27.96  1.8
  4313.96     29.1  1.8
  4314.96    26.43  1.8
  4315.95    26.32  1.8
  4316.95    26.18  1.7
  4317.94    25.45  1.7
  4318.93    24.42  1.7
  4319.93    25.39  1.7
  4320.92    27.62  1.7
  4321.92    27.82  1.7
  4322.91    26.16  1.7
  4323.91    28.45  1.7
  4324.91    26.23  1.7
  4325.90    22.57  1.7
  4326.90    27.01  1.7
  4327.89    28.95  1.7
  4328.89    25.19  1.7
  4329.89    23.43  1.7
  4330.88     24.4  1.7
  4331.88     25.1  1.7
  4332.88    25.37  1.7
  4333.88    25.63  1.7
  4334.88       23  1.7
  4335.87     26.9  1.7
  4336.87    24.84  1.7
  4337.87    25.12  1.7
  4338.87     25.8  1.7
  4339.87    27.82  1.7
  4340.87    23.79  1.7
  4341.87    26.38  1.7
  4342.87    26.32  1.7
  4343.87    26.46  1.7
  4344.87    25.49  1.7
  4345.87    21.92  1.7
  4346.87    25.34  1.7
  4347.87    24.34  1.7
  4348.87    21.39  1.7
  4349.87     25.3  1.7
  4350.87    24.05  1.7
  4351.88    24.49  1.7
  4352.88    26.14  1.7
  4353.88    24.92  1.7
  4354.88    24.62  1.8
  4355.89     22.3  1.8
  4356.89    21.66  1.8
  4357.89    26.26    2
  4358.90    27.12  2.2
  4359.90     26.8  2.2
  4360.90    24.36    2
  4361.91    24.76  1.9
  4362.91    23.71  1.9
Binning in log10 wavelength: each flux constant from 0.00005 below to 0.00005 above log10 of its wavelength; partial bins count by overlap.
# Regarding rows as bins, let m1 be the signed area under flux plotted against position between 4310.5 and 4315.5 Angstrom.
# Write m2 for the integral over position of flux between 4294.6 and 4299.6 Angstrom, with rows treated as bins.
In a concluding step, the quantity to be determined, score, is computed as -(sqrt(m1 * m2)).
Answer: -138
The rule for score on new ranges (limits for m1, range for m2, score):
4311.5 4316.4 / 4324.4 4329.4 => -132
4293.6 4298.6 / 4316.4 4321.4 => -132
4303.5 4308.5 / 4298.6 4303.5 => -133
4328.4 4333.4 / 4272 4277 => -124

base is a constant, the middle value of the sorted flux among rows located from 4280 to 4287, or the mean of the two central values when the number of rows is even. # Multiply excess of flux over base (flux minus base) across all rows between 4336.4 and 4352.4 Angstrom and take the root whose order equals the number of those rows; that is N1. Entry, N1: 9.7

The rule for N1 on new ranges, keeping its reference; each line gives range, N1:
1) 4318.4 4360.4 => 10.1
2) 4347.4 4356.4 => 9.0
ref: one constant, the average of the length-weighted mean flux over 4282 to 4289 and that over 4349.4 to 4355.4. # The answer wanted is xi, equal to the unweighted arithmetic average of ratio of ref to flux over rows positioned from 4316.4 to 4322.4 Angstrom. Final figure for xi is 0.708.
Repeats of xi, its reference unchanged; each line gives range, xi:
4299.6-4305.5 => 0.687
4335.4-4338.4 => 0.722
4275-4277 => 0.725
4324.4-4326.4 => 0.762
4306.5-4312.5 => 0.696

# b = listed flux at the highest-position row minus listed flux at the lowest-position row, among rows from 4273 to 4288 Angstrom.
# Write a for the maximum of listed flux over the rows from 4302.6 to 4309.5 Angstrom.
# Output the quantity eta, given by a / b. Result 167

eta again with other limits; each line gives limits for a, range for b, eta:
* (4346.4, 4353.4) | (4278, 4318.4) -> 28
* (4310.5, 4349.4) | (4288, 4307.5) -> 10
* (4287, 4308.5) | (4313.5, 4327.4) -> -14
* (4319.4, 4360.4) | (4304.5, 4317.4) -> -34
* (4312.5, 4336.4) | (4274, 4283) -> -3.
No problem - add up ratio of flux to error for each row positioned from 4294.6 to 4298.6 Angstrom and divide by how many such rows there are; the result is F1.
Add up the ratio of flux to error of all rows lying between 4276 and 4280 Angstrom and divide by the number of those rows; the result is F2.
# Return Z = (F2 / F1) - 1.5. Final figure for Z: -0.6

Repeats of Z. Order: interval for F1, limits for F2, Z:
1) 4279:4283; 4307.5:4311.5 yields -0.3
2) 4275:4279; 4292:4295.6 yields -0.8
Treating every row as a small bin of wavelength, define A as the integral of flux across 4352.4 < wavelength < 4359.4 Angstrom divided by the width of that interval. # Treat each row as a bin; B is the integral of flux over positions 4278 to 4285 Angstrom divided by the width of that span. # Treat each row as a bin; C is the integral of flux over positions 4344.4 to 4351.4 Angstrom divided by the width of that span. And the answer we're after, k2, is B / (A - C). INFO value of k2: 20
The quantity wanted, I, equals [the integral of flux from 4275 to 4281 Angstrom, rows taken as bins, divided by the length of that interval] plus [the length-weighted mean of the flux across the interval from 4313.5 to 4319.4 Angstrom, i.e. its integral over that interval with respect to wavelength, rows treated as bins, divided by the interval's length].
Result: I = 51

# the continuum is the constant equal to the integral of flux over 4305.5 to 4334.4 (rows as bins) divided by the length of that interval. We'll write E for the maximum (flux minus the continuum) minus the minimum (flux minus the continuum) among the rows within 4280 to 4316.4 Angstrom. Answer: 29.6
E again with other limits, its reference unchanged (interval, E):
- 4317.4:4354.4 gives 7.6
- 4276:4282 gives 5.8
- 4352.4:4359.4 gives 5.5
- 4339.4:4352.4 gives 6.4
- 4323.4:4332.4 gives 6.4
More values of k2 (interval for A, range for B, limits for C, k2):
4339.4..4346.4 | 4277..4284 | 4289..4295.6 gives 1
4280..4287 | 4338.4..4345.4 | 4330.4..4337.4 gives -2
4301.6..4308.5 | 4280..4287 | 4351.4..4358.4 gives 4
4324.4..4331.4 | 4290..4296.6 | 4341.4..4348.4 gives 61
